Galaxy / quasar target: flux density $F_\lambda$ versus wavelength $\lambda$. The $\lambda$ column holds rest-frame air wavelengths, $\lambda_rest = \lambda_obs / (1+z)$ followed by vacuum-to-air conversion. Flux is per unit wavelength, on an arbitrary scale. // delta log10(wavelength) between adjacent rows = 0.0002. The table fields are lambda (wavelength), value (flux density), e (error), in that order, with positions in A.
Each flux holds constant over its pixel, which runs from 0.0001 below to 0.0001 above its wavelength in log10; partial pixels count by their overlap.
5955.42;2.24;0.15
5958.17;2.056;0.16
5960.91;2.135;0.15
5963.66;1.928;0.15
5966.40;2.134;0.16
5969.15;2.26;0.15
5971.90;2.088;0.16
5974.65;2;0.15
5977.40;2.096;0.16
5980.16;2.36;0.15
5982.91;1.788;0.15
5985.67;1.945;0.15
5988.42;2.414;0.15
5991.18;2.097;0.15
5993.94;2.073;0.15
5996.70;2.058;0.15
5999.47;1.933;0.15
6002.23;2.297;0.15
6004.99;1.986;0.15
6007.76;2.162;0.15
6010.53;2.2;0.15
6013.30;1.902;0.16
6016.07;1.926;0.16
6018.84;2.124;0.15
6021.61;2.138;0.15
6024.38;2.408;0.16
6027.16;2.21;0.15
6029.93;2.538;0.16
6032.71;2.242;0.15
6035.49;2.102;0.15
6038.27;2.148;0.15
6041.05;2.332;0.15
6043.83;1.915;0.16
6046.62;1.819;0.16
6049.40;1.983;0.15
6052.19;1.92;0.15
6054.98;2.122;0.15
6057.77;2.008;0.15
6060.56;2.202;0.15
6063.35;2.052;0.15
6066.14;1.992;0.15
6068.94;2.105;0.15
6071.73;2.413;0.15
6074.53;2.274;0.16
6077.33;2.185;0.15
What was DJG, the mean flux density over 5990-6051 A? 2.12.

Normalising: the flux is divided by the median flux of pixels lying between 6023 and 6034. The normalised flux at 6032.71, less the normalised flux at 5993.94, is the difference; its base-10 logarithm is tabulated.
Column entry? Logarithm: -1.14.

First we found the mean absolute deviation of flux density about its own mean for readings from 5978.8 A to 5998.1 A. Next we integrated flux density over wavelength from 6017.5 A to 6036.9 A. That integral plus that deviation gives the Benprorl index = 44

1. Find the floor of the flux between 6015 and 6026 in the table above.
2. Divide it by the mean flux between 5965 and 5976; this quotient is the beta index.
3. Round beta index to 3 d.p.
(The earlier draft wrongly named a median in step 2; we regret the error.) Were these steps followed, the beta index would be 0.908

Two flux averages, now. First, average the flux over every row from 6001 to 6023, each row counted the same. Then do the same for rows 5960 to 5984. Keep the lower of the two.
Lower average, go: 2.09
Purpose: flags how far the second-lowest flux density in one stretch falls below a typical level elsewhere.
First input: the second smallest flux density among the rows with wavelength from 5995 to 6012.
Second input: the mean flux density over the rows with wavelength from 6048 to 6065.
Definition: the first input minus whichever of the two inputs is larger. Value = -0.06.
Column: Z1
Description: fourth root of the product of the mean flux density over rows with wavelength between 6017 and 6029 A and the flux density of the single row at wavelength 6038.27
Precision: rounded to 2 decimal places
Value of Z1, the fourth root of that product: 1.48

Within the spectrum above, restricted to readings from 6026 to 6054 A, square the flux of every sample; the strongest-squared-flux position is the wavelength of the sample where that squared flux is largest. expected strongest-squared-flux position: 6029.93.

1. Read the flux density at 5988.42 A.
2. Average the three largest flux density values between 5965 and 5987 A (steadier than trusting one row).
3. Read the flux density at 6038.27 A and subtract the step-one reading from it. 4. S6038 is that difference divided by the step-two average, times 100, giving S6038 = -12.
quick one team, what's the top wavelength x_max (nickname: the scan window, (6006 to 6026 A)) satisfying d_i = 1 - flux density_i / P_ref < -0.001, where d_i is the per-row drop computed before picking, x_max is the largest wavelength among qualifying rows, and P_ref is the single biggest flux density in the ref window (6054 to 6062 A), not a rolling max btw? 6024.38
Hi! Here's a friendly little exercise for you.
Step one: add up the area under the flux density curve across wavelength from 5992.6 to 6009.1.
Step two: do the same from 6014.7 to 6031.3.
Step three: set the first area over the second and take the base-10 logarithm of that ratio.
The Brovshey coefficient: -0.03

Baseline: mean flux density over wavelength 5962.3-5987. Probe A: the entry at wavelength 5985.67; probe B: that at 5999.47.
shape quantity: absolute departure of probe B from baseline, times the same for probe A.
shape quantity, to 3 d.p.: 0.016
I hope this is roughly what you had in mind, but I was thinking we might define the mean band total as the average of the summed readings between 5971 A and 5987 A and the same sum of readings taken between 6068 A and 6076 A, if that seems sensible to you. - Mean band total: 9.5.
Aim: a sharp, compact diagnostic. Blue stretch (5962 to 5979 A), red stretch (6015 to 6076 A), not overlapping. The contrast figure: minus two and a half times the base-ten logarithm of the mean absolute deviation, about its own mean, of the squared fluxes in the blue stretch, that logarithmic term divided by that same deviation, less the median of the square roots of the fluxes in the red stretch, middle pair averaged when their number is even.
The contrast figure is 2.2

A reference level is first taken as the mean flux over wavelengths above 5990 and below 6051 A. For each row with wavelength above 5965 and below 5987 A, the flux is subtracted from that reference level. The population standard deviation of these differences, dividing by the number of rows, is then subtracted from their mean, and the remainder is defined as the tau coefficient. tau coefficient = -0.13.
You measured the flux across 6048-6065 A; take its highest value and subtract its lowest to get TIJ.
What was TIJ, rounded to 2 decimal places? 0.28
